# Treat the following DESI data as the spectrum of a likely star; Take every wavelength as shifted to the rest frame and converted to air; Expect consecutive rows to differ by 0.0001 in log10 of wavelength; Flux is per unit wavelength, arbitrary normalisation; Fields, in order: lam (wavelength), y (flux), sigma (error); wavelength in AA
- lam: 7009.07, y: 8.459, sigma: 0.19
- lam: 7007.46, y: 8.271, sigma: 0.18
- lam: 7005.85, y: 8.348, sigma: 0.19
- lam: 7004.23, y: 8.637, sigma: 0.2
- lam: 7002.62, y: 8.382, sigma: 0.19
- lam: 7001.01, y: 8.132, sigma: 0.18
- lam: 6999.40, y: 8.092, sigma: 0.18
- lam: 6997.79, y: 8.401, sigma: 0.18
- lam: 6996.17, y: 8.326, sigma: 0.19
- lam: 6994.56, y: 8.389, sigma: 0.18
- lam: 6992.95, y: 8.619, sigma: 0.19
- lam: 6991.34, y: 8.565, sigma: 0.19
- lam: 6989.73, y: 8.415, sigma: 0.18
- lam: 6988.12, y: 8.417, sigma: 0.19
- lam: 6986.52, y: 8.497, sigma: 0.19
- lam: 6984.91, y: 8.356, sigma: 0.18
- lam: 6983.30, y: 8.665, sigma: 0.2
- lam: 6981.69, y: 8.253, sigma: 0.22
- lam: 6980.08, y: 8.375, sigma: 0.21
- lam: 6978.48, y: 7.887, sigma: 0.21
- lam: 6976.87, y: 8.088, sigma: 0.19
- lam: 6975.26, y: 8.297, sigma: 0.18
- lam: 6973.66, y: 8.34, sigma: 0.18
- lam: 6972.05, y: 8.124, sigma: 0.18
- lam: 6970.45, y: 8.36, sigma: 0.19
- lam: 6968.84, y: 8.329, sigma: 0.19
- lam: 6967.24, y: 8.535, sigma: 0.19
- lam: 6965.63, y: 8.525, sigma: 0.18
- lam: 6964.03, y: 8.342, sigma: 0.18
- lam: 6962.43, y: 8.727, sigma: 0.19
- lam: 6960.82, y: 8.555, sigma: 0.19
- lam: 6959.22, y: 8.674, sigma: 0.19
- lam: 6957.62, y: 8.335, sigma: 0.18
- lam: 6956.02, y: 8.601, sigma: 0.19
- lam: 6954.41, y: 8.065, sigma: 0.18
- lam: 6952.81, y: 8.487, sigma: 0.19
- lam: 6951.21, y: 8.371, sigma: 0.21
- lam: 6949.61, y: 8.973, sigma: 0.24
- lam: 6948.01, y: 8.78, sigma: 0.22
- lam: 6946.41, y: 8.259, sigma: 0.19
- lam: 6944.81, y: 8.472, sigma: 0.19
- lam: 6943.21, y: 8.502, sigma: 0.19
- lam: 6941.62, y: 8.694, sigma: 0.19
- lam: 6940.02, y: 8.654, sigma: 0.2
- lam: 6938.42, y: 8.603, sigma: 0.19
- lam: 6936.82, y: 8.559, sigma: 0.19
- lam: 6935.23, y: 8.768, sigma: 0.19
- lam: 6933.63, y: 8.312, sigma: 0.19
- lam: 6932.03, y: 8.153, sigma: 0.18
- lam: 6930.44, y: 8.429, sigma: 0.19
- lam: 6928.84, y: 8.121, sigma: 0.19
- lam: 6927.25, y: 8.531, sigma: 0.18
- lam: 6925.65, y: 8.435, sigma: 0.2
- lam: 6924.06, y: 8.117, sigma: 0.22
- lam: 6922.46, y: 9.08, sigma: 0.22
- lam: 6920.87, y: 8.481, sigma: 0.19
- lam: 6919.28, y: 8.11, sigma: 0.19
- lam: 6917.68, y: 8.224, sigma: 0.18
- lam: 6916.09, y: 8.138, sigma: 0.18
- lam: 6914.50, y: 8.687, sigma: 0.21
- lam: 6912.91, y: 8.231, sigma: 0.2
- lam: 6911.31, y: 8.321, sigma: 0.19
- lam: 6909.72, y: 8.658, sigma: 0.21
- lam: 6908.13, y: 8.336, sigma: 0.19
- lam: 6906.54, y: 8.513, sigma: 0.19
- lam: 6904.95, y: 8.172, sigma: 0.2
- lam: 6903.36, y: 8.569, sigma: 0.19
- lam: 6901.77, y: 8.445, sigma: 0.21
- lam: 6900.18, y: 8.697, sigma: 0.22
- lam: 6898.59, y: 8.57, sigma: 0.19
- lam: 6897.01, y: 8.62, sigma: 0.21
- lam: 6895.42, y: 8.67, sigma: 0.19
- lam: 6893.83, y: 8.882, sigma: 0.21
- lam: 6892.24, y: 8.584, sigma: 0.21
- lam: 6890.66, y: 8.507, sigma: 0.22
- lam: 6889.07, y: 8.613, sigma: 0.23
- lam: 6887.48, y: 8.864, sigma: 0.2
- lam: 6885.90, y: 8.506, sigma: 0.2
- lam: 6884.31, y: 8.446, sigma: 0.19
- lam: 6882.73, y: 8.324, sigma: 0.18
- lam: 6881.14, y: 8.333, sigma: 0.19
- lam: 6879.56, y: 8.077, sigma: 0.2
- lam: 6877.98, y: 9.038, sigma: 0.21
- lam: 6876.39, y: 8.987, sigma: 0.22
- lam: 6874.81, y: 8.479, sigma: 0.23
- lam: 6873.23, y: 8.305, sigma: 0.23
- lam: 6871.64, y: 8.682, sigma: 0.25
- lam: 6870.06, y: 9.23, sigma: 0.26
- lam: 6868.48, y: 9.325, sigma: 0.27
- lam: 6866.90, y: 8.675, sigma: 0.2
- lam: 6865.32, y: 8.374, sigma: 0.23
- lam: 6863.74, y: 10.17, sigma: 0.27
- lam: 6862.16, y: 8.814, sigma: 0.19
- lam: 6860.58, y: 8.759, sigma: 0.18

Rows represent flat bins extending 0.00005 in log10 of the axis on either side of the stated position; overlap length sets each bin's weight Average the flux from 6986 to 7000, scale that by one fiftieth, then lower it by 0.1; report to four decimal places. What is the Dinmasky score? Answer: 0.0683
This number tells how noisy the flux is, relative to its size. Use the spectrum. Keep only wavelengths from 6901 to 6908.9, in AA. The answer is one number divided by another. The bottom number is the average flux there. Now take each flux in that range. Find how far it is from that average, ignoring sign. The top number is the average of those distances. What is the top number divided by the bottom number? 0.0146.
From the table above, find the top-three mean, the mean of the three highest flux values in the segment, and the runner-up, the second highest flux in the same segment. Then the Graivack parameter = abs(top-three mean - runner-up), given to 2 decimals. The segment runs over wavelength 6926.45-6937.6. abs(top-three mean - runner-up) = 0.06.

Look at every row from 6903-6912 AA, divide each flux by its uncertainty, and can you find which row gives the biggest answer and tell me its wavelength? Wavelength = 6903.36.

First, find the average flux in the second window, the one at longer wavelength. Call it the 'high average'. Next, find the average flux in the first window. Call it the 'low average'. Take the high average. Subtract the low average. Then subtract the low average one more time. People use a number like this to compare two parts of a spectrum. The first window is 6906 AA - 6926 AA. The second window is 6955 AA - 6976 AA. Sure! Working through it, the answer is -8.38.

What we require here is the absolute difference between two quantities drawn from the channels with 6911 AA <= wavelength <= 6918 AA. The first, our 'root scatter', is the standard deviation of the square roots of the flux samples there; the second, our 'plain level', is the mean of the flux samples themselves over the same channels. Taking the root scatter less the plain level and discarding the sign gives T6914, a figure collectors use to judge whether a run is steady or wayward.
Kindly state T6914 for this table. 8.29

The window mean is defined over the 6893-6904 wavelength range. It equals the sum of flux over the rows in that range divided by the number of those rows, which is 8.64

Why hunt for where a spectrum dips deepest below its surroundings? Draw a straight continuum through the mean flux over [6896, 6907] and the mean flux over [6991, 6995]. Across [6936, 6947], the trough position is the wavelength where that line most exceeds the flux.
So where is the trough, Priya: 6946.41 AA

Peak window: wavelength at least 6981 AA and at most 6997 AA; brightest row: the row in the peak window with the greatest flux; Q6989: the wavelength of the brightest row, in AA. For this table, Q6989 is 6983.30 AA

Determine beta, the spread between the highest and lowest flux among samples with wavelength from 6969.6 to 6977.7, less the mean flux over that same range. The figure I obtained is -8.0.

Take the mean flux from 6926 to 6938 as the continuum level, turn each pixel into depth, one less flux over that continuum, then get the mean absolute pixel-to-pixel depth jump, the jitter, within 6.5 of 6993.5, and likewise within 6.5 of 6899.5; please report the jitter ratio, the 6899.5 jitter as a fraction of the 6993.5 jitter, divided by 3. 0.5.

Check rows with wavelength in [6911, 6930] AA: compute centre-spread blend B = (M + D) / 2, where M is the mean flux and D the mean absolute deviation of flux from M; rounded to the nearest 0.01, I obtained 4.30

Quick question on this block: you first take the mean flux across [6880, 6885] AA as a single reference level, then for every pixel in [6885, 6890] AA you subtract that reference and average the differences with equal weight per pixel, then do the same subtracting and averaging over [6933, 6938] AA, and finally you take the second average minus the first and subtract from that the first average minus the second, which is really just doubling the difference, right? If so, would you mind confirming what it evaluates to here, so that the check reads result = -0.2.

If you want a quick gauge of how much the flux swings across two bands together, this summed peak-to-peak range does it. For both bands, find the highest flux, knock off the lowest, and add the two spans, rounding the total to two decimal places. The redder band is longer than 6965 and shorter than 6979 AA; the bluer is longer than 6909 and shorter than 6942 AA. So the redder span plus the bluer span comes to 1.62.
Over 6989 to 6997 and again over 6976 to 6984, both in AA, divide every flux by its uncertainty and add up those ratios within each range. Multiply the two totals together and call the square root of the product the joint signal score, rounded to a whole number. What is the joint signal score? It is 214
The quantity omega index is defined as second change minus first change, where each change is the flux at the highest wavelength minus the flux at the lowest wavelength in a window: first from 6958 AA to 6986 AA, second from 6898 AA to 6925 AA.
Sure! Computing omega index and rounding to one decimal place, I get -0.1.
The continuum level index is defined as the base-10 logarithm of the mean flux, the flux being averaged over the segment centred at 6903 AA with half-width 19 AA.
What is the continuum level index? 0.929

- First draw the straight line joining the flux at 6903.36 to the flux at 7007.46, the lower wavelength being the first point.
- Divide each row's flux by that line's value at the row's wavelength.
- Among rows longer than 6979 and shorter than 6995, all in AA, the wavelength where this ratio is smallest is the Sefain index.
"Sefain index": 6981.69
